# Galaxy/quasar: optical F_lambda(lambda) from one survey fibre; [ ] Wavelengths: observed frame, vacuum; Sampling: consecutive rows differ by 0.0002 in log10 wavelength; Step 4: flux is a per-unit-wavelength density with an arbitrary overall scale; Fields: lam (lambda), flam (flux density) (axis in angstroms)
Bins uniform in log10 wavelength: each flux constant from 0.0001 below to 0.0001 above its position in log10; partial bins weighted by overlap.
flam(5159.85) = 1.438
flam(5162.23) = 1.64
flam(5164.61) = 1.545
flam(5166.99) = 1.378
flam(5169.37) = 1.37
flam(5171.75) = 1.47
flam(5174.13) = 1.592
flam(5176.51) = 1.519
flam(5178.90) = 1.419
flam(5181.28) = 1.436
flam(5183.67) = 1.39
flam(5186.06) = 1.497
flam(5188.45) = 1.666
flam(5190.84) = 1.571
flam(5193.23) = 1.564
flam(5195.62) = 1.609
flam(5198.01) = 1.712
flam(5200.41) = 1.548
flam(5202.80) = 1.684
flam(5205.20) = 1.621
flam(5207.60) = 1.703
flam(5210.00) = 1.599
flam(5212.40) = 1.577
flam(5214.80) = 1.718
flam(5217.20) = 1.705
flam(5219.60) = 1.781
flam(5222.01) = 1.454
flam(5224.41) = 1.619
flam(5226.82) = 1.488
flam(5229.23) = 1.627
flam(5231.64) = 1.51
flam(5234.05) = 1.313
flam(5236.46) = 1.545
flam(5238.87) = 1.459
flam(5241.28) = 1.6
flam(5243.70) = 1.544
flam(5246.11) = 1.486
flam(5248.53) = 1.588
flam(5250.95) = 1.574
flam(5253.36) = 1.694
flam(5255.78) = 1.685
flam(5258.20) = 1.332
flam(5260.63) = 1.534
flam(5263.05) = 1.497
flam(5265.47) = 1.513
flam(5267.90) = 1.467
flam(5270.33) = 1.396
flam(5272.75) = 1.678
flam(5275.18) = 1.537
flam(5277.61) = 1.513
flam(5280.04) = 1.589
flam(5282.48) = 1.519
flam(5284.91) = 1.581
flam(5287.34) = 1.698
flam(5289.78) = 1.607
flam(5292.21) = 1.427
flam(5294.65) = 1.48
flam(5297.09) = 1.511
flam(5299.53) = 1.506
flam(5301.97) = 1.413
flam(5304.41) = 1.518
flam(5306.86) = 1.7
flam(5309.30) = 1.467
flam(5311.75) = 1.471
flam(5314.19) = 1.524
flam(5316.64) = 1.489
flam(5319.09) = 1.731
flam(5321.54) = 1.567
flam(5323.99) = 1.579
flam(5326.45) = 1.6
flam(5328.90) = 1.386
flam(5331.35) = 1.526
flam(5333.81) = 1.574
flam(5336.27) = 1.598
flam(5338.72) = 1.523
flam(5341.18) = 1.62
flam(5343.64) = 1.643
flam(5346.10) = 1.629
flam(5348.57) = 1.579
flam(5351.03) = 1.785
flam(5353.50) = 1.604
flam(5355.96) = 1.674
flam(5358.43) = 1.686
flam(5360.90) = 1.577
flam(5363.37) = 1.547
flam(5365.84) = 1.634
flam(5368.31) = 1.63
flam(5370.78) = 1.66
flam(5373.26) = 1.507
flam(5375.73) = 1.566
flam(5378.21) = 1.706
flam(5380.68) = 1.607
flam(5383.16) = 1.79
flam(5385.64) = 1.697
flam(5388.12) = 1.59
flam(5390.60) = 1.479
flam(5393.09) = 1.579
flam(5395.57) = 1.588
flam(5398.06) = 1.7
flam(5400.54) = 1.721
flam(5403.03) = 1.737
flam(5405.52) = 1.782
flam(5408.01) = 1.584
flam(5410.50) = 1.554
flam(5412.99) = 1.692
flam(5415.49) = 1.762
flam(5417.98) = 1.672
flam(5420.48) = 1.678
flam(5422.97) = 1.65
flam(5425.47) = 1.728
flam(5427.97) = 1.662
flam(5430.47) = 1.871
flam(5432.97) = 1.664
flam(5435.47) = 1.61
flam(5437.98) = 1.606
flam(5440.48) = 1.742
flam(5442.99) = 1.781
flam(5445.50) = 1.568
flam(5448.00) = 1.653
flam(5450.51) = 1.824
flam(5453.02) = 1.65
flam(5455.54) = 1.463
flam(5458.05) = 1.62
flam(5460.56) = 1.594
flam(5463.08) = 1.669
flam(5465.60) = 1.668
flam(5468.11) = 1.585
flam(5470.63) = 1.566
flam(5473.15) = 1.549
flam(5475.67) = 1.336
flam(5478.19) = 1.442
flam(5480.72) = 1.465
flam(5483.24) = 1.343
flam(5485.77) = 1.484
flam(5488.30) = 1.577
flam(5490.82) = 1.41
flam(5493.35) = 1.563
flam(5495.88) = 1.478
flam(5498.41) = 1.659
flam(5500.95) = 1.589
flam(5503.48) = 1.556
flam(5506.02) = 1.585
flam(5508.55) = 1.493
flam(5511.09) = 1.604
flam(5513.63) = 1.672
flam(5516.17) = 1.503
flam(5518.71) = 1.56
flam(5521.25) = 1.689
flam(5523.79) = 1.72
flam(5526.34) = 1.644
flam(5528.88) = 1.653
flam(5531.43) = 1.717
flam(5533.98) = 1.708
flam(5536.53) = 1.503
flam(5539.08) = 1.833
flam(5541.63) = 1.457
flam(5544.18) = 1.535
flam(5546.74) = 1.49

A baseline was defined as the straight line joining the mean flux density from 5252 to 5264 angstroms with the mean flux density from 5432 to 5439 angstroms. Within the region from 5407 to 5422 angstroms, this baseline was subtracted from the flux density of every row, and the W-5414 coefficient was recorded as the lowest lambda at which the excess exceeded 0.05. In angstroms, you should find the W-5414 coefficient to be 5412.99 angstroms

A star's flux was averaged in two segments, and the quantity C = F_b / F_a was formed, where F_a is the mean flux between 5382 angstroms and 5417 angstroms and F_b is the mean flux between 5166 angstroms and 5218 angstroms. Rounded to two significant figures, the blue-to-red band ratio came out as 0.94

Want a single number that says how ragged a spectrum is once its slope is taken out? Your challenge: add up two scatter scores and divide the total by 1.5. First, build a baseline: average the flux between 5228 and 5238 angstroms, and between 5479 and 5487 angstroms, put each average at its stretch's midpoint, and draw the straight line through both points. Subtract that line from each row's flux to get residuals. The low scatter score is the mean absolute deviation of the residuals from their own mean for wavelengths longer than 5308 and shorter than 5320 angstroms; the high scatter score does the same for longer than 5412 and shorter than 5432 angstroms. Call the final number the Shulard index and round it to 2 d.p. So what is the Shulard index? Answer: 0.09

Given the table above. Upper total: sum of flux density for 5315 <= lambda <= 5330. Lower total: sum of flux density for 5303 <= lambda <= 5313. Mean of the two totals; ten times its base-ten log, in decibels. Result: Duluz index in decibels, 8.9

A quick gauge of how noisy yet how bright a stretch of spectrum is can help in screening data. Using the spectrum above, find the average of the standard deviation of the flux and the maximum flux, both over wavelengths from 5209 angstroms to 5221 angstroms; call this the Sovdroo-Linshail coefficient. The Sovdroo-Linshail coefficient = 0.93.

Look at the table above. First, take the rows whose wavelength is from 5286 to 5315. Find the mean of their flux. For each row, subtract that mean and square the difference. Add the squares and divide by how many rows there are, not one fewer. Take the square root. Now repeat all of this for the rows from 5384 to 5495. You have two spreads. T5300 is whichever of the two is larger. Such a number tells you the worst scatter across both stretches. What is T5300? 0.12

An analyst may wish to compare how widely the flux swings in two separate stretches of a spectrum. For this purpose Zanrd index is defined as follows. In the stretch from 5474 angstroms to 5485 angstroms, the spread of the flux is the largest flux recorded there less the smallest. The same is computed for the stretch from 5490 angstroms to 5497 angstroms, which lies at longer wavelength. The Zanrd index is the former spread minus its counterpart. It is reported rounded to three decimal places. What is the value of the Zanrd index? -0.024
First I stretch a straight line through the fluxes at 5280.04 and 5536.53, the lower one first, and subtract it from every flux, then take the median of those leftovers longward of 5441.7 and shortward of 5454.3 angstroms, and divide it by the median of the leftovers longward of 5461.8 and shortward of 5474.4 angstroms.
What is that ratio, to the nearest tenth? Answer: 2.0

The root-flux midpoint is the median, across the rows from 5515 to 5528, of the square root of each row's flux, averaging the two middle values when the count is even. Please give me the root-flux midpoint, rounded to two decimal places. 1.28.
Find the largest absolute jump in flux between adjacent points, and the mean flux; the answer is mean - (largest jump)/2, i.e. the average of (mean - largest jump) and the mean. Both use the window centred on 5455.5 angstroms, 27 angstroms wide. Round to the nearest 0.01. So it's 1.54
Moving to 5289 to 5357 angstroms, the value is 1.44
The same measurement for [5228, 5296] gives 1.36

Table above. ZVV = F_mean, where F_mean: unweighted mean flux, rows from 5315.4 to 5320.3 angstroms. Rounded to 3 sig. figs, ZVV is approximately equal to 1.61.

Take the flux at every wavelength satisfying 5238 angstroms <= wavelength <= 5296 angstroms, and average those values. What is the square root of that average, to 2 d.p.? 1.24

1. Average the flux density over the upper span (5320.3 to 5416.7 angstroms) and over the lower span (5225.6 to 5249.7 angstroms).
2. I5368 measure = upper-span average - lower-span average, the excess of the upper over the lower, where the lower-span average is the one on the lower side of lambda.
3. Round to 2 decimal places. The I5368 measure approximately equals 0.11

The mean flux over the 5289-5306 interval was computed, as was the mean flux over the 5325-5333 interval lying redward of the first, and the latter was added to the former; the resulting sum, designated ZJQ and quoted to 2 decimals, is 3.00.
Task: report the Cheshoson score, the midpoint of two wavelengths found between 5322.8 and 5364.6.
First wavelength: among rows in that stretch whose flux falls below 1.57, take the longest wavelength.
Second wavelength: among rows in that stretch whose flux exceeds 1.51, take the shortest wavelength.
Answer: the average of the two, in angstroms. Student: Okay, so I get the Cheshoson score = 5343.7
